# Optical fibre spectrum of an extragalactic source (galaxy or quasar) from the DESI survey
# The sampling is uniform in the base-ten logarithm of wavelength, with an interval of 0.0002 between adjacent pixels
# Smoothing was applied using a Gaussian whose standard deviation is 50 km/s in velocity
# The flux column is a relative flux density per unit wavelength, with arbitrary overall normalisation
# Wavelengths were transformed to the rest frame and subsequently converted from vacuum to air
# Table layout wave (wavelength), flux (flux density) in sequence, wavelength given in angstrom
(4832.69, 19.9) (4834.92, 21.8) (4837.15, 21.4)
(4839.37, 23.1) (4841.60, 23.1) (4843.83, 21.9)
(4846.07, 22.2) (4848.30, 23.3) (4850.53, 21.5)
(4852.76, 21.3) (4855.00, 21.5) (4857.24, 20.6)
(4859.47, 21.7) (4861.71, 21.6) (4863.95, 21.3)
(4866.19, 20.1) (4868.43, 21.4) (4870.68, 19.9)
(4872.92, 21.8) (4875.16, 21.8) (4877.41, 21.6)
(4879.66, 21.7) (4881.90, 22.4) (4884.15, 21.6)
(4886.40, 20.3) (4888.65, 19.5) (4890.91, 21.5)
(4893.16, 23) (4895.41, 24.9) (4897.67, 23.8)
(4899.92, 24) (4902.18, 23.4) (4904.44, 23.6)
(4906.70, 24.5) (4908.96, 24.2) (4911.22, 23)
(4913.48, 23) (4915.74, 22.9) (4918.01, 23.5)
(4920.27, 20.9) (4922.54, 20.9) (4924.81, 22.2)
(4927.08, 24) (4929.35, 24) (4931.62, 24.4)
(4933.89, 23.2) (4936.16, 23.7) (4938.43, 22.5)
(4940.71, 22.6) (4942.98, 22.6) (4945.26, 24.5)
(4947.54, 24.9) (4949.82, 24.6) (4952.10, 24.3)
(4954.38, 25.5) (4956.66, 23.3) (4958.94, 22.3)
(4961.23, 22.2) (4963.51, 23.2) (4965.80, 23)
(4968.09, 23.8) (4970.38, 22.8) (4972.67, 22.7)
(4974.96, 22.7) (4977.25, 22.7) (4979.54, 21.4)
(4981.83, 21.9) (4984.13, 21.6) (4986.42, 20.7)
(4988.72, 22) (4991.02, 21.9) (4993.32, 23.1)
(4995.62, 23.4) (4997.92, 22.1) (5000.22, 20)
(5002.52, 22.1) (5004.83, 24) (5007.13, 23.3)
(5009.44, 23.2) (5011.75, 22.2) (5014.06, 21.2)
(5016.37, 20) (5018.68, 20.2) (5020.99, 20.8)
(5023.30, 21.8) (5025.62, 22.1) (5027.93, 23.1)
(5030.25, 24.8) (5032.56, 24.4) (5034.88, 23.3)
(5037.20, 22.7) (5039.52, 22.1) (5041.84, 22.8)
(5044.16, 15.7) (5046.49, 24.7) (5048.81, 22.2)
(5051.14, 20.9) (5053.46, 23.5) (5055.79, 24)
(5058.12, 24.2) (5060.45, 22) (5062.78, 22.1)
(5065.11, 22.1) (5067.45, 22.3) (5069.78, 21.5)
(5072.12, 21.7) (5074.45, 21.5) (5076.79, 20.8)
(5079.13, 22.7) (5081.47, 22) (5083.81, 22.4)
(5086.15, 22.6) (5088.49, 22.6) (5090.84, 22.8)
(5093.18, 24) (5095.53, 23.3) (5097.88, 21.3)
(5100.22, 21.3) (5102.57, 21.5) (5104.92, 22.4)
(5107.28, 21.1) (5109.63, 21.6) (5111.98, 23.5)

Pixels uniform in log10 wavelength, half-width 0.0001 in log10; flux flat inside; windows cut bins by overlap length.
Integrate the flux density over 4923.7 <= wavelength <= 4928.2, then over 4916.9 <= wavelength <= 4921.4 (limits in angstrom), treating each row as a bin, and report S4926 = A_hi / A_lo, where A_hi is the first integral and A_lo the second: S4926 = 1.04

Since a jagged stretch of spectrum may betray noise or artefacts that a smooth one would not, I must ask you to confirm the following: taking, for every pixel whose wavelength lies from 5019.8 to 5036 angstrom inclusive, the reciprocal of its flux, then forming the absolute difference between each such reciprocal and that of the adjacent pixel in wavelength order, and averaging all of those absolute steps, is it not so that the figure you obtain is 0.0017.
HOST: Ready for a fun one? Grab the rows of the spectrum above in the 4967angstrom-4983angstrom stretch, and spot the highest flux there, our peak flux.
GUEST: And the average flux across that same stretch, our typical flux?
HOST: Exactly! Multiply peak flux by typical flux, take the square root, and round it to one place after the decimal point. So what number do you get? 23.2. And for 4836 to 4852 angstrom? 22.8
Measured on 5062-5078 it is 22.0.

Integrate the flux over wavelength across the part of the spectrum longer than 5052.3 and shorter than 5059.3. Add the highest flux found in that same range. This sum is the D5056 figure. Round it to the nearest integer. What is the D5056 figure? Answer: 191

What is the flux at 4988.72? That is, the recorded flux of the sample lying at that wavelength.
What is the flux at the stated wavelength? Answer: 22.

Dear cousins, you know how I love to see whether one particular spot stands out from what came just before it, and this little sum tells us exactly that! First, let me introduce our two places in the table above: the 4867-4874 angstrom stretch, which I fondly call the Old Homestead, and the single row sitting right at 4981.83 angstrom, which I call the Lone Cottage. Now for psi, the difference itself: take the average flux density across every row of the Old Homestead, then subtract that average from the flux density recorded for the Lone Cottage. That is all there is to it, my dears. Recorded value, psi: 0.9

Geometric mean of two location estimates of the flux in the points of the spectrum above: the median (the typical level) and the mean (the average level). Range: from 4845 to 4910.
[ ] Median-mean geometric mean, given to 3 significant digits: 21.9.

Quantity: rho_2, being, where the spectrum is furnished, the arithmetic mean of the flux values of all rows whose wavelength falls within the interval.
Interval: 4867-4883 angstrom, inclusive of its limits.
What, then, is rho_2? 21.5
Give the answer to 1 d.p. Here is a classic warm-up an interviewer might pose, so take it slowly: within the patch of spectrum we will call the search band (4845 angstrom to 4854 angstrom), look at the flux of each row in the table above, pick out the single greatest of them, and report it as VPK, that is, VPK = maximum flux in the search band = 23.3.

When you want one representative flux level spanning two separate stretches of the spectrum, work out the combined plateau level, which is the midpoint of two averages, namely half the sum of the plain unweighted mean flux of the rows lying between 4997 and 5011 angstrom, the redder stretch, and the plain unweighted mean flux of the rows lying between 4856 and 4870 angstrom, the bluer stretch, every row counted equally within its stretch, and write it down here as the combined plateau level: 21.8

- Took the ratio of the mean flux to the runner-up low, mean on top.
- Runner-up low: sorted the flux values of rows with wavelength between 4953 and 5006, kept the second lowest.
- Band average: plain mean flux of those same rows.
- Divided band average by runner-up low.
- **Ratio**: 1.09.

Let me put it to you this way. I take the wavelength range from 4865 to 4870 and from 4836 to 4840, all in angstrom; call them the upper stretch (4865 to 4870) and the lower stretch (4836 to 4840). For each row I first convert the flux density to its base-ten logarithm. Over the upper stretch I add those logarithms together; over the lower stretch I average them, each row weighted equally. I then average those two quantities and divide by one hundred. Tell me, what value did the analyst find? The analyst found 0.0199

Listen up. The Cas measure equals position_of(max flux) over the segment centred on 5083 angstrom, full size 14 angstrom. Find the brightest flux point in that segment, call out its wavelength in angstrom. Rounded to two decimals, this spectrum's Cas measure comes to 5079.13 angstrom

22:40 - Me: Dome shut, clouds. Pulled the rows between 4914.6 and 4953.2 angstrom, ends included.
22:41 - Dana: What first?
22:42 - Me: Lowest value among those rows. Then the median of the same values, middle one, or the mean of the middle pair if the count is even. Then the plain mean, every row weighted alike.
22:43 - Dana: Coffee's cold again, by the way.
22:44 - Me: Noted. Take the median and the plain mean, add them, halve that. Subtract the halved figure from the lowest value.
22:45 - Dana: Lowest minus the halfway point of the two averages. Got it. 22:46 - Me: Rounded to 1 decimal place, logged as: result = -2.5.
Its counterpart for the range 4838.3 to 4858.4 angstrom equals -1.4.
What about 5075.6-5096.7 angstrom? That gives -1.8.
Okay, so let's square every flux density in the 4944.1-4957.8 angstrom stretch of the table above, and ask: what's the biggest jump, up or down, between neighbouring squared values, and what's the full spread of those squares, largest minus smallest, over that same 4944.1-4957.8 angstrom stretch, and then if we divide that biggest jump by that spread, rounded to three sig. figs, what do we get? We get 1.00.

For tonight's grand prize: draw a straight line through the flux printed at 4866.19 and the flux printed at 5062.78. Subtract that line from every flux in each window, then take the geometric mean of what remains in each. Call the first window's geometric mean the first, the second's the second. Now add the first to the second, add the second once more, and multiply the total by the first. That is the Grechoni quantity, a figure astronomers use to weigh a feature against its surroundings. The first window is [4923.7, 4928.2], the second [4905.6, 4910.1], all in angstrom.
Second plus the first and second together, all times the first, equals 22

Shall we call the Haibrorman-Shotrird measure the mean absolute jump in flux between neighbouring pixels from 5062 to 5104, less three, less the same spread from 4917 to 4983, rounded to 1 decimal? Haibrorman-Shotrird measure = -3.2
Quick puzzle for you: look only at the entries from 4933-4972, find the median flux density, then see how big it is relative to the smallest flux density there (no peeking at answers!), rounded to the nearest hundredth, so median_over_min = 1.05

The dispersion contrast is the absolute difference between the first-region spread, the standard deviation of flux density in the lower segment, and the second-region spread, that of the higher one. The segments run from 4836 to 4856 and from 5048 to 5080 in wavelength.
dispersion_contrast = 0.23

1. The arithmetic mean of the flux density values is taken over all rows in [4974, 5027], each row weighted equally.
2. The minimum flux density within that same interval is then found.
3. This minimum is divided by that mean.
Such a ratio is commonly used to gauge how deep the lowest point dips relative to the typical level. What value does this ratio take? 0.91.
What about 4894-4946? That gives 0.90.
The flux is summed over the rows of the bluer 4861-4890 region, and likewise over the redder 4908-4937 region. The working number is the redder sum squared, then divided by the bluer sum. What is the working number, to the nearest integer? 327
